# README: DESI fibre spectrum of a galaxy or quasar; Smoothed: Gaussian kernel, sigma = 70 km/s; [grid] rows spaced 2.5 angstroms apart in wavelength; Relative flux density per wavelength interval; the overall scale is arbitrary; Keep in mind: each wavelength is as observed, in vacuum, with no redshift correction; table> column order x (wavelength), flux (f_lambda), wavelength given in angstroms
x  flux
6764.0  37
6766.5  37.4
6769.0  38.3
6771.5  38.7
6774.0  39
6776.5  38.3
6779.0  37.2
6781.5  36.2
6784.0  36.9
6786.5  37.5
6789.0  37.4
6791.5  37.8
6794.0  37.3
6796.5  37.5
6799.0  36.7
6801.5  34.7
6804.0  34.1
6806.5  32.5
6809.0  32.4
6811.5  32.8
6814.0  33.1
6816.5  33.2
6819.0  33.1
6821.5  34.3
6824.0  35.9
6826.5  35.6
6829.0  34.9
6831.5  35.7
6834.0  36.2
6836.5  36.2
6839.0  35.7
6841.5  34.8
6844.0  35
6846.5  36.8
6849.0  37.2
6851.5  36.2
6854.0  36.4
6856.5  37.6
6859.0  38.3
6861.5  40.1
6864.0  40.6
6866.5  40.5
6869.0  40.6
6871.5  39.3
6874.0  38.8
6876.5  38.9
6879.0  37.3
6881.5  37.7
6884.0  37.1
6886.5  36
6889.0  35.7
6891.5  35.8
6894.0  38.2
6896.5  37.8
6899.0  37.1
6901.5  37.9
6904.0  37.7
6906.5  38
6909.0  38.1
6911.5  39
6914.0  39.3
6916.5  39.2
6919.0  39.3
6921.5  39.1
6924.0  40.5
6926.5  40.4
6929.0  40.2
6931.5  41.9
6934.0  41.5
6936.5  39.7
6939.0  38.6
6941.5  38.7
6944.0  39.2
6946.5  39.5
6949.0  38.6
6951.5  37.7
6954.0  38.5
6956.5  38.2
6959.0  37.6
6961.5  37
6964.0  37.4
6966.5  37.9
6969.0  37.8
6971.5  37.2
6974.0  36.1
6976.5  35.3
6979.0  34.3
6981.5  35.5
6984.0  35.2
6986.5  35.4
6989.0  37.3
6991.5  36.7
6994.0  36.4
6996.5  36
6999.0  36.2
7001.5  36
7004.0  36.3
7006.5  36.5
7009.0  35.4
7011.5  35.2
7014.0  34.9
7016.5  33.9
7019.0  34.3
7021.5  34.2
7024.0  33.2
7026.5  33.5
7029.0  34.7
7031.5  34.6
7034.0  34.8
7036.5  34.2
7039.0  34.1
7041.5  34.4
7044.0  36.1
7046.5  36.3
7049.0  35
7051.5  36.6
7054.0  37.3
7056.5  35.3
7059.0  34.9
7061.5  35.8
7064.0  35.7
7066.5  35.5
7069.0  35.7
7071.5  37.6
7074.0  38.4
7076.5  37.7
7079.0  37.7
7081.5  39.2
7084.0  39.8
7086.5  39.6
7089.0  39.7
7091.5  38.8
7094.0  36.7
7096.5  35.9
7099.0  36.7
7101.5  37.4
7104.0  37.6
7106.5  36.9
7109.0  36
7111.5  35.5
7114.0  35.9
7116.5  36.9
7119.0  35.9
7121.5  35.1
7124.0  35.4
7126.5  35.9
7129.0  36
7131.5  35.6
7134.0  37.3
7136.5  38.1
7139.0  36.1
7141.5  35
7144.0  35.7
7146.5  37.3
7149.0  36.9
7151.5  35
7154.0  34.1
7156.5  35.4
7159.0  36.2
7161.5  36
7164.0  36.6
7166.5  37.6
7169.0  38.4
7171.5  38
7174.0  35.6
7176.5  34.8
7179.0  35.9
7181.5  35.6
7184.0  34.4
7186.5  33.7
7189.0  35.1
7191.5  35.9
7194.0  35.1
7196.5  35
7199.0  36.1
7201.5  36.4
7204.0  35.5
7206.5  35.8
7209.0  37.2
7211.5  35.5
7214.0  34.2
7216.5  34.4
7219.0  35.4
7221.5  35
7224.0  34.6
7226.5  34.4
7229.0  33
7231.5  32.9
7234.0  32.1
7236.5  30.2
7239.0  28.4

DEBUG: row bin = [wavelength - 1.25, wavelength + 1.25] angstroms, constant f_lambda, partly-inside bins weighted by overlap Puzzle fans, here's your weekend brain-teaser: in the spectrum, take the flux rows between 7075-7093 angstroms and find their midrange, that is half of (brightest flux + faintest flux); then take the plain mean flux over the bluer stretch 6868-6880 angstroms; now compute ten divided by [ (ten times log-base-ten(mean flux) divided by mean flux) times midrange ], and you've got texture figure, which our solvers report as 0.632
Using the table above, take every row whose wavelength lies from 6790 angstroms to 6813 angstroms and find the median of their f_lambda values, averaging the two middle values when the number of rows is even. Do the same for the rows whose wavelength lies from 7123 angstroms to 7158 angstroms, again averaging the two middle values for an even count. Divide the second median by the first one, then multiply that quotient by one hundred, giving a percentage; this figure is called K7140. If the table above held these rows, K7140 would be 103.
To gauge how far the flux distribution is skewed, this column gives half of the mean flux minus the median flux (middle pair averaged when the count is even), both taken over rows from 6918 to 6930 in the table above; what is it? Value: -0.15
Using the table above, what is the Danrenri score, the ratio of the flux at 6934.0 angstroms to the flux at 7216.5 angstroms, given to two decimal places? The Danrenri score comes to 1.21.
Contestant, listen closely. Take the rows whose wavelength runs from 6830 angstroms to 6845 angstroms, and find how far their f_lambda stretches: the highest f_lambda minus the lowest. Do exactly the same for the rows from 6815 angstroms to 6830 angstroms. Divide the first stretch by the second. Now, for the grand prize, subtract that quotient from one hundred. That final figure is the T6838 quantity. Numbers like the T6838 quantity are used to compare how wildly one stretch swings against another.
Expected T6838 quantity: 99.5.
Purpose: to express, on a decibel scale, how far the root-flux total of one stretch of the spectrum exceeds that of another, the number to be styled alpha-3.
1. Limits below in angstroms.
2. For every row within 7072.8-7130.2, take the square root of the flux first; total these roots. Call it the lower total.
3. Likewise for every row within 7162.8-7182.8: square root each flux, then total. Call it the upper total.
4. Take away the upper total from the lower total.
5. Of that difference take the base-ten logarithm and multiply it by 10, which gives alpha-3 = 20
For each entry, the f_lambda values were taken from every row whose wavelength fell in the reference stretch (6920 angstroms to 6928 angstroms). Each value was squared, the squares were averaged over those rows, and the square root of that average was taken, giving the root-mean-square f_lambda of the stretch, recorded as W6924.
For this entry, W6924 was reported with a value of 40.0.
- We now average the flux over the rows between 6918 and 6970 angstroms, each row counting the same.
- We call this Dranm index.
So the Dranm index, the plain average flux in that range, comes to 39.0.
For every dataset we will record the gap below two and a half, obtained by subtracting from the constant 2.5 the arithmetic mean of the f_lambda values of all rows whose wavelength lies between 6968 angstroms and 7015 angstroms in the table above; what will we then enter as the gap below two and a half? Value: -33.5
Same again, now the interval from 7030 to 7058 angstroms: -32.8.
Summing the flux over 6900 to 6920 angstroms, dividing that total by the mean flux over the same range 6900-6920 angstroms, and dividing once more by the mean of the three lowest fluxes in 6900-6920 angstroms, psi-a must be 0.211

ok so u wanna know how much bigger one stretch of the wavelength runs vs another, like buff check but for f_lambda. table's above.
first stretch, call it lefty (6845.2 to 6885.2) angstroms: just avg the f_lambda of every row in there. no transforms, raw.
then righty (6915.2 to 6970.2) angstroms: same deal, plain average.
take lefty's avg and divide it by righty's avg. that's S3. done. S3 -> 0.98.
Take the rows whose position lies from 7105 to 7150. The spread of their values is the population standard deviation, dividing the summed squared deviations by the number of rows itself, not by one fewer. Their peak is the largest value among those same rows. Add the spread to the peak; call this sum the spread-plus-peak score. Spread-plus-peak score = 38.9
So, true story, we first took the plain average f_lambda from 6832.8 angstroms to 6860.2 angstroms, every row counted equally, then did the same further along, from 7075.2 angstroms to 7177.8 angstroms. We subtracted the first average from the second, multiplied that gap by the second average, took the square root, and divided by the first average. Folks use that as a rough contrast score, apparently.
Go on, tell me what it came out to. 0.10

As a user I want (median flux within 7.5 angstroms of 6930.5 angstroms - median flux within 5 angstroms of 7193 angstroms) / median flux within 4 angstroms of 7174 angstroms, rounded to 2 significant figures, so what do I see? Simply 0.15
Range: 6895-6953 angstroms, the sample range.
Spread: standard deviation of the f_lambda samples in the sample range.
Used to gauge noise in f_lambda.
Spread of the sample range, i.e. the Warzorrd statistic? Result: 1.2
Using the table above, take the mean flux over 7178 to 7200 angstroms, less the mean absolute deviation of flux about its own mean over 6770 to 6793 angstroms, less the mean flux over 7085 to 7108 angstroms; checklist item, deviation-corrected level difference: -3.2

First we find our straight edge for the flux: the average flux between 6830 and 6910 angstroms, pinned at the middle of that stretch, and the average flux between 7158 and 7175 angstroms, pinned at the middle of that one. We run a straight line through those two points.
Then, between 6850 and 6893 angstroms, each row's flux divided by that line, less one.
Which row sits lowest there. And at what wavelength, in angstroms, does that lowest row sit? 6889.0 angstroms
